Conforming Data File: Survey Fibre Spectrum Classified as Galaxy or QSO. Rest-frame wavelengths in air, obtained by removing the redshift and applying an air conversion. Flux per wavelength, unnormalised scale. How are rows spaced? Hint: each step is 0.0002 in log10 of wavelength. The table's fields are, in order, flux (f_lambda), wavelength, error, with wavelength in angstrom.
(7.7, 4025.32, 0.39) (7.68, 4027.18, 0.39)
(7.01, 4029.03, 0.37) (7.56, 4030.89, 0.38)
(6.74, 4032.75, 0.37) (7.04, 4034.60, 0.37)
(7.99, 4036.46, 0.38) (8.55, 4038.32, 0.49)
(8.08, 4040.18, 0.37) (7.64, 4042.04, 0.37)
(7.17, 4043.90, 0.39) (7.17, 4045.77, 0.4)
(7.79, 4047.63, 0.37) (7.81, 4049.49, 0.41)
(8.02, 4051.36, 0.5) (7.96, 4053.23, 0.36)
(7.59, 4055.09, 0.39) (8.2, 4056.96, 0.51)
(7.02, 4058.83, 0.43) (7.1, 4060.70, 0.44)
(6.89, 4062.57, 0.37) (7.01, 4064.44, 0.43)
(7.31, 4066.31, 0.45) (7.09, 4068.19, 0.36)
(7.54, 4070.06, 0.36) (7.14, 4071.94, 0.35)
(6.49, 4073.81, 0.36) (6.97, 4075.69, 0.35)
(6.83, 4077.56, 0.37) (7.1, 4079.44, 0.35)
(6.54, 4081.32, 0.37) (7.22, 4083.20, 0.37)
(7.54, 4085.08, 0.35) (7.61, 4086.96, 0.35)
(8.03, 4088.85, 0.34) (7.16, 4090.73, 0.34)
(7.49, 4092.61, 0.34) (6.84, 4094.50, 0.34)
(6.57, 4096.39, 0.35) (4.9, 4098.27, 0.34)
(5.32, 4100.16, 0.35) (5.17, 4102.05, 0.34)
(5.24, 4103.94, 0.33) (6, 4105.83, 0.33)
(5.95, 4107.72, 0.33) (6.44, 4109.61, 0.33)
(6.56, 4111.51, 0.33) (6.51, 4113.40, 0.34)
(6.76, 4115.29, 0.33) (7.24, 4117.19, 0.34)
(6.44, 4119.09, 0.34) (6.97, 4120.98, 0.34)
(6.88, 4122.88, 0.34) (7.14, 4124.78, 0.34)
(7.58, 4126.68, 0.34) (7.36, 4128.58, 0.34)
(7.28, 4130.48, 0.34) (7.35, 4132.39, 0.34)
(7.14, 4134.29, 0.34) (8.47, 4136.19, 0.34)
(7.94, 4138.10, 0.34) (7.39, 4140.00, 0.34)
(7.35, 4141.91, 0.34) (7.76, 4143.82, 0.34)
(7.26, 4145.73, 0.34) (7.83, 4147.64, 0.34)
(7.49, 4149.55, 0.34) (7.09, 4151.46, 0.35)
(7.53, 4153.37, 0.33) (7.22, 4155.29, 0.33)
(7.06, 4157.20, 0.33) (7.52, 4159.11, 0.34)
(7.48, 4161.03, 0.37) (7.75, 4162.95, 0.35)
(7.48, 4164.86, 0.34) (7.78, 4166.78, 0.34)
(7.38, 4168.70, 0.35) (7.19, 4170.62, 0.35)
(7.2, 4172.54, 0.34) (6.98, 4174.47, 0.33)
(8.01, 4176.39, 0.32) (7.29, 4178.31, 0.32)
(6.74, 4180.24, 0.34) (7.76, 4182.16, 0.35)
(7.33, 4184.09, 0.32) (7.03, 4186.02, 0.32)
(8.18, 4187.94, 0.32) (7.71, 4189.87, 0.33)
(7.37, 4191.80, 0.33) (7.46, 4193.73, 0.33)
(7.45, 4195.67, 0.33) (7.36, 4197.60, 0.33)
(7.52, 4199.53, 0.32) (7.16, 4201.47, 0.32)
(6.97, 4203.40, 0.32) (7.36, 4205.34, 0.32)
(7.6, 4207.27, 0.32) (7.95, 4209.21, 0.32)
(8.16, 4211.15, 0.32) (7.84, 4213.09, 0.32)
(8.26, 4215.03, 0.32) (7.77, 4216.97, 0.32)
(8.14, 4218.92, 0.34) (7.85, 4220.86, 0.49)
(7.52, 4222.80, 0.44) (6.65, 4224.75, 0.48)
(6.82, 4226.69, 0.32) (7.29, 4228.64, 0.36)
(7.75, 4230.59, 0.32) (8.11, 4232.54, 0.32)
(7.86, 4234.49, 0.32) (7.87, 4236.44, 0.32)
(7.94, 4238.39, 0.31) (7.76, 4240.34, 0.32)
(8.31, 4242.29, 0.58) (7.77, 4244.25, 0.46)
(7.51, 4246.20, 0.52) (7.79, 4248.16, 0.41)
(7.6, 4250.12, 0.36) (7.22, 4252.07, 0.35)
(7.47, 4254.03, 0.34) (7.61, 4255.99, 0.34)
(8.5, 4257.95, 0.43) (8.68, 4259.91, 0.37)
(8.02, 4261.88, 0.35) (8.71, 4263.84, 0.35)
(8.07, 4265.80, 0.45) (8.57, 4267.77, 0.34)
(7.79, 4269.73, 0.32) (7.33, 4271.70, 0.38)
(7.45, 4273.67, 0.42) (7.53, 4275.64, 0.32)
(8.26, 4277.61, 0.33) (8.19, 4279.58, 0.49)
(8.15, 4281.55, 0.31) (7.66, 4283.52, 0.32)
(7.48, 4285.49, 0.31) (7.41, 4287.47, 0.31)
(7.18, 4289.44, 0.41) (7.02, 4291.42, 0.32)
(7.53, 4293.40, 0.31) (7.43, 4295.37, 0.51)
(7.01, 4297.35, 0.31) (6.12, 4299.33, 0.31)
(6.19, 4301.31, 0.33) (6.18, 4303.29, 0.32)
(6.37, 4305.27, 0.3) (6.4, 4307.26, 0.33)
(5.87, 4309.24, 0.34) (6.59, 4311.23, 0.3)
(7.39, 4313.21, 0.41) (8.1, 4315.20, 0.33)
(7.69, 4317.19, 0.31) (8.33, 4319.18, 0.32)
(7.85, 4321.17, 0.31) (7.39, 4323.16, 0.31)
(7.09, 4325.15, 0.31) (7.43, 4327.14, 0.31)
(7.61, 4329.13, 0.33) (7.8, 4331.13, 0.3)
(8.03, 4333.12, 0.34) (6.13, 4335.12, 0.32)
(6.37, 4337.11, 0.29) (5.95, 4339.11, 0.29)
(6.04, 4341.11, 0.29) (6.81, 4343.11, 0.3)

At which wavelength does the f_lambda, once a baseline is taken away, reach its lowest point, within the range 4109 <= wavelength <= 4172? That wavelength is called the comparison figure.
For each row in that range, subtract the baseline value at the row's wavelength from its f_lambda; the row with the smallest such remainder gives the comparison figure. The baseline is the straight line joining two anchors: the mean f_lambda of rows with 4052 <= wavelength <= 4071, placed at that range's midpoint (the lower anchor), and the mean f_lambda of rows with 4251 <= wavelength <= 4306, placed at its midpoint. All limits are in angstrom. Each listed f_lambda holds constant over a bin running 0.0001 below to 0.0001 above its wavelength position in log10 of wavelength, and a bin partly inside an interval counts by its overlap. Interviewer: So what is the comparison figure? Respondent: 4119.09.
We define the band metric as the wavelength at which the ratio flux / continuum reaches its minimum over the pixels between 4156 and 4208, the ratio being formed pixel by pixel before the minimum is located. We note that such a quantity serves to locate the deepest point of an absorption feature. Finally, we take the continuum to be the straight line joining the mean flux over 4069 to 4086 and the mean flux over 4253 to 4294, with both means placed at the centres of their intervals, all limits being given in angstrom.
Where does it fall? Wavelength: 4180.24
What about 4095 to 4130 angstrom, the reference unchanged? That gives 4098.27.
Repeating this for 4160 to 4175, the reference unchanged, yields 4174.47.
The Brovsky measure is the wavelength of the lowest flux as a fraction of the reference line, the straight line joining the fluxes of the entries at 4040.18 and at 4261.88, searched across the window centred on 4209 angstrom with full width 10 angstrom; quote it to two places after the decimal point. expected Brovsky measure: 4205.34 angstrom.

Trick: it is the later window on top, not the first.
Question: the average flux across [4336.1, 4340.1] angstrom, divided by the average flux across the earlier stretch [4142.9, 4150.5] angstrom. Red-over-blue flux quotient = 0.81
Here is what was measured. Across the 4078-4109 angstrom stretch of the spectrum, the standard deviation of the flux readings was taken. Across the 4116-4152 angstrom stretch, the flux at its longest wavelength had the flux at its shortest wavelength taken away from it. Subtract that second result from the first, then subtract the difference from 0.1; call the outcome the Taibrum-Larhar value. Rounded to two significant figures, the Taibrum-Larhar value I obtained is -1.0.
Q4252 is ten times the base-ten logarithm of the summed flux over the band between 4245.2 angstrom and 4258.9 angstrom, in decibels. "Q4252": 17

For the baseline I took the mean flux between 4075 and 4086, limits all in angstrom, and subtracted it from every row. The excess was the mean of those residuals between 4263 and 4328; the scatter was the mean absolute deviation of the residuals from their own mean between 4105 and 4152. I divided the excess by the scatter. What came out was 0.8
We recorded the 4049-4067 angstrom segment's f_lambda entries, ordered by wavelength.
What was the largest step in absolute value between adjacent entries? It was 1.2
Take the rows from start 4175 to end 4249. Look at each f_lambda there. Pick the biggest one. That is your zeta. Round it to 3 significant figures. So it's 8.31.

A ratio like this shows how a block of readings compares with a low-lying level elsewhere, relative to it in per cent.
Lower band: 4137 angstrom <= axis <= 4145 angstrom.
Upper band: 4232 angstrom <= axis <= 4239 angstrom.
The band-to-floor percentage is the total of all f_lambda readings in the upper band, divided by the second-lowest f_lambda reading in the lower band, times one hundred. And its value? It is 430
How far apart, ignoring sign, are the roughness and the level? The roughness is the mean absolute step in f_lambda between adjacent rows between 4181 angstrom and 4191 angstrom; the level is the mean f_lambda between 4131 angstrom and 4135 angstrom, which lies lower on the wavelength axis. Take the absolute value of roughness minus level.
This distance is 6.66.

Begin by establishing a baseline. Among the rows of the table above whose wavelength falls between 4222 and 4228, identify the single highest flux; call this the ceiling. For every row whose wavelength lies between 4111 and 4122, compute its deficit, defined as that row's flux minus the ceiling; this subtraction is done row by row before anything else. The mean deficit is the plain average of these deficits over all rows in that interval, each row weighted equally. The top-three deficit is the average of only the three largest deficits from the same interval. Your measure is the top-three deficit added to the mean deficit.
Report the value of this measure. -1.3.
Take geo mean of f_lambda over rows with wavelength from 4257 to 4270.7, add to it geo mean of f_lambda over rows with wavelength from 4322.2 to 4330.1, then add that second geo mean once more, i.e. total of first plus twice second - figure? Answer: 23.1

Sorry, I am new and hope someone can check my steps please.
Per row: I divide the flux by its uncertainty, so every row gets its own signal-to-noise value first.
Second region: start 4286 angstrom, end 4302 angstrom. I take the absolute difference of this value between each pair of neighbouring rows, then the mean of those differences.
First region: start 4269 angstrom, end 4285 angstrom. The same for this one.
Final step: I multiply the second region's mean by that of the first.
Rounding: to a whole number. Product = 24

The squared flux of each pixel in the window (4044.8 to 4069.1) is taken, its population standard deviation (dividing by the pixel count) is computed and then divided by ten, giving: 0.65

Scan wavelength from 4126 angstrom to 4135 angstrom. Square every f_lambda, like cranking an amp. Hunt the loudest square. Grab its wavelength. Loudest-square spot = 4126.68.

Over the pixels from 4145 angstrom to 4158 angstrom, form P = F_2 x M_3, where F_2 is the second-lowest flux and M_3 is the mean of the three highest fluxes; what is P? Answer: 54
